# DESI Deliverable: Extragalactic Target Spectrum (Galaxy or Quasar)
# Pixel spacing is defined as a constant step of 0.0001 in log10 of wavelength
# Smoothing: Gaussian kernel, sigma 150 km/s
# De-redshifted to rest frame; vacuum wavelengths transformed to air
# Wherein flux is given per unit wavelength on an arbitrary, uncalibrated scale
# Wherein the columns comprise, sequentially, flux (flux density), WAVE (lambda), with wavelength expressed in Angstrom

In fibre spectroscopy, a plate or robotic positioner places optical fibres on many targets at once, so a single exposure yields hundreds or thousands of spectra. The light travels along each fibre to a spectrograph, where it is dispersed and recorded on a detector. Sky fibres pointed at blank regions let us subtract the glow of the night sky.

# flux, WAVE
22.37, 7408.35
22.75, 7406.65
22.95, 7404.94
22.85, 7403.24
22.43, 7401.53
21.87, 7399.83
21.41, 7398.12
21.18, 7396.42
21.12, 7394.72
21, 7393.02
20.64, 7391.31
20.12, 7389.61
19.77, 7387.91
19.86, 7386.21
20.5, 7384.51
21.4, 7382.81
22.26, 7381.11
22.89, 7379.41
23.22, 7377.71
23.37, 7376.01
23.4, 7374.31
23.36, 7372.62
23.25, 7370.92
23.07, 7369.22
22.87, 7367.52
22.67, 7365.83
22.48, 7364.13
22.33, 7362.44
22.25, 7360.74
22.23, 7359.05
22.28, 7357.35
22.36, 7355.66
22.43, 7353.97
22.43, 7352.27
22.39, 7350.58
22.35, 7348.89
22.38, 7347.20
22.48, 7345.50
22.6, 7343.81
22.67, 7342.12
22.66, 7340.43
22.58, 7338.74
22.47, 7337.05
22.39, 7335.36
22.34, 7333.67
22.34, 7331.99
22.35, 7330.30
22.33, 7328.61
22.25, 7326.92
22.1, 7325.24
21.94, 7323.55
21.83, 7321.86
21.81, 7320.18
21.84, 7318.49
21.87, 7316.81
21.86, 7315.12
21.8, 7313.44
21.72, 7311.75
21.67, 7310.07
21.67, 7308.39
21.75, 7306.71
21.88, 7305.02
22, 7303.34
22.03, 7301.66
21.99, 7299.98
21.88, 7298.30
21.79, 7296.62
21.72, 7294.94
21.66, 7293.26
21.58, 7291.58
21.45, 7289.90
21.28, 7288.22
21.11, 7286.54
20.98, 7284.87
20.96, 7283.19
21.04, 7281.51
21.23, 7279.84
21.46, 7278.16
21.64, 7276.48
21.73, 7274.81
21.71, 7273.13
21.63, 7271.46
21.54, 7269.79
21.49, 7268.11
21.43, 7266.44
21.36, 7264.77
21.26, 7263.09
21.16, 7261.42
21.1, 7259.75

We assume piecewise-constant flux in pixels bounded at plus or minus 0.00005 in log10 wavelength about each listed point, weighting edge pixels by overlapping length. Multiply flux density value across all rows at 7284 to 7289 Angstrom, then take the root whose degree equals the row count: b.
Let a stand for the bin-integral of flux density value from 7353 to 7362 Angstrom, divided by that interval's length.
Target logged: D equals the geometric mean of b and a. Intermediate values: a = 22.3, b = 21.1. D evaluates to 21.7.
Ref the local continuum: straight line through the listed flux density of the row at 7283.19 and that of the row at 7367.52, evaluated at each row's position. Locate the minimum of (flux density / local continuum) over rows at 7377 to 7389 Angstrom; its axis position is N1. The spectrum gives 7387.91 Angstrom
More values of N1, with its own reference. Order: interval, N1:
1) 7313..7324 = 7321.86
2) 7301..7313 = 7310.07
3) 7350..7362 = 7360.74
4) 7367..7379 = 7367.52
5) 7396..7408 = 7396.42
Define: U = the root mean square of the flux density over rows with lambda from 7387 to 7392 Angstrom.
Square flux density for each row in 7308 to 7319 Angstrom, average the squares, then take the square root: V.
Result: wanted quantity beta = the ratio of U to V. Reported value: 0.93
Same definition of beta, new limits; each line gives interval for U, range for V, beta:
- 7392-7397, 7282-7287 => 1.00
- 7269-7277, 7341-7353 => 0.96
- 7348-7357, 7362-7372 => 0.98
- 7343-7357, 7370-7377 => 0.96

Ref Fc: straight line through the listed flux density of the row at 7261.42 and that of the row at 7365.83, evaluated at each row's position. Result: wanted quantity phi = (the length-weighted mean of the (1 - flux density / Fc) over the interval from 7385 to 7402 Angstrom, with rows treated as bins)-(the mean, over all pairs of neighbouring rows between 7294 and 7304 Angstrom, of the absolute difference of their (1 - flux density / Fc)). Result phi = 0.092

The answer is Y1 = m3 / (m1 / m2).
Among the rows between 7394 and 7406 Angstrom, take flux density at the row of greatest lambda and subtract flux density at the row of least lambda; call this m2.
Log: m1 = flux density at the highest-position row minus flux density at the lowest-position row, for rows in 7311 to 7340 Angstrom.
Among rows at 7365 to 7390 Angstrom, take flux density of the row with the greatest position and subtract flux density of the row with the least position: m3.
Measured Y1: -5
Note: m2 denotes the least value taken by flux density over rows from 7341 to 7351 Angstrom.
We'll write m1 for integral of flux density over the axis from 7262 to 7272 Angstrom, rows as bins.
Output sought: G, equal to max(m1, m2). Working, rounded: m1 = 214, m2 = 22.35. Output 214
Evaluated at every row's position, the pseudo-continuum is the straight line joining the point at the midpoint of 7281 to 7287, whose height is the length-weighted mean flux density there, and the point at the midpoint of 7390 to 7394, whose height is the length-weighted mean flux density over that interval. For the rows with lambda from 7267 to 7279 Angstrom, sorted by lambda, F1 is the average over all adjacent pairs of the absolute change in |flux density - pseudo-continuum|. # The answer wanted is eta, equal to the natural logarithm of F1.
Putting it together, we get -2.4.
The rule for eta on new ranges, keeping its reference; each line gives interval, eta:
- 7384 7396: -1.1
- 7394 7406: -1.2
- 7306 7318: -3.0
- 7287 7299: -2.3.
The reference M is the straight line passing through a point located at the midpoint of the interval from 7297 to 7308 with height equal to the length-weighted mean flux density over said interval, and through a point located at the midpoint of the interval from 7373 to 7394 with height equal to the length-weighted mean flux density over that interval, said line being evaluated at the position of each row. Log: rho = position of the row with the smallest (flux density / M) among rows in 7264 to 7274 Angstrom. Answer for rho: 7264.77 Angstrom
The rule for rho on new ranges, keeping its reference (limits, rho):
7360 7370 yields 7360.74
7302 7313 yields 7308.39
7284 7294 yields 7284.87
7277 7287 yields 7283.19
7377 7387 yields 7386.21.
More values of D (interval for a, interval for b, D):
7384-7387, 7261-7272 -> 20.8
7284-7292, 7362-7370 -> 22.0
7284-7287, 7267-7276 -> 21.3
